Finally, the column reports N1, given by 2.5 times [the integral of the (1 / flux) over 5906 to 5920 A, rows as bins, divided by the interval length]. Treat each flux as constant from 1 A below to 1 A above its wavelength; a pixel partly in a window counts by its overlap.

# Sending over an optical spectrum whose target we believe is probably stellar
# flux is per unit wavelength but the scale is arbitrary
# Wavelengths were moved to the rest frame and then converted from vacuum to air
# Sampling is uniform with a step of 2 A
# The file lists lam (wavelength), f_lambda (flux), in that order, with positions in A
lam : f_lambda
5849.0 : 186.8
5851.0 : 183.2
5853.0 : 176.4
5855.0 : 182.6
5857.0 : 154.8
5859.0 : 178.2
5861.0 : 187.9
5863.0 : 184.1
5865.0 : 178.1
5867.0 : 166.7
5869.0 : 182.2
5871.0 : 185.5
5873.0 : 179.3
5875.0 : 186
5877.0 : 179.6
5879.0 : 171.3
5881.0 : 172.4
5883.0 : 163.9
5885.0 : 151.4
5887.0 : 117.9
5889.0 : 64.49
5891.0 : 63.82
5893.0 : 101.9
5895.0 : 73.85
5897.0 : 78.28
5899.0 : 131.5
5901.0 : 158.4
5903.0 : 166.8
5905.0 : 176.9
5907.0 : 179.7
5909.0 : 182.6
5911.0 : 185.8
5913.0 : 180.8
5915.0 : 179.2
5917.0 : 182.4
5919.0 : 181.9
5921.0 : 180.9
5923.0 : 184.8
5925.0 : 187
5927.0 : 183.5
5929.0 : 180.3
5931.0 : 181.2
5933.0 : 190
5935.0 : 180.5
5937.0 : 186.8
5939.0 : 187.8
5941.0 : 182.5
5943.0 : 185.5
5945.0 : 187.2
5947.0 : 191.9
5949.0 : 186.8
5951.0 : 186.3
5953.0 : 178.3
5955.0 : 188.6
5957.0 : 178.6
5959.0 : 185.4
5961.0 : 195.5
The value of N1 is 0.0138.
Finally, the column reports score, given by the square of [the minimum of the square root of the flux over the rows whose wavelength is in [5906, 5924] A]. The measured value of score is 179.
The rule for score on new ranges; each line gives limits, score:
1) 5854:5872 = 155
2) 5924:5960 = 178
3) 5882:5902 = 64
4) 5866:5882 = 167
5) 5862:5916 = 64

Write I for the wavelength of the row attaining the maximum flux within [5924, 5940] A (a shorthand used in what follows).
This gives 5933.0 A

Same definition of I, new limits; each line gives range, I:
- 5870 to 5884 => 5875.0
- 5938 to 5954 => 5947.0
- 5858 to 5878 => 5861.0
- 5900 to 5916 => 5911.0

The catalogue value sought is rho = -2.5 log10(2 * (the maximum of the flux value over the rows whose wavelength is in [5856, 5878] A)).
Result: -6.44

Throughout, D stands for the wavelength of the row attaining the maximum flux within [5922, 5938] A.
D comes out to 5933.0 A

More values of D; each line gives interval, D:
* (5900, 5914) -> 5911.0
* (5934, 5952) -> 5947.0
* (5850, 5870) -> 5861.0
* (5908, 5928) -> 5925.0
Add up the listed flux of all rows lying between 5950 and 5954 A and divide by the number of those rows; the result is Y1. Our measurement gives 182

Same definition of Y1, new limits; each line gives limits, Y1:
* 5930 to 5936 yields 184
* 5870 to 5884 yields 177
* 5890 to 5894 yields 83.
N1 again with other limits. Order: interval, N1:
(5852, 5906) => 0.0184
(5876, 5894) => 0.0221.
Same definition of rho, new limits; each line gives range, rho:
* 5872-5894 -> -6.43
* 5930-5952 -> -6.46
